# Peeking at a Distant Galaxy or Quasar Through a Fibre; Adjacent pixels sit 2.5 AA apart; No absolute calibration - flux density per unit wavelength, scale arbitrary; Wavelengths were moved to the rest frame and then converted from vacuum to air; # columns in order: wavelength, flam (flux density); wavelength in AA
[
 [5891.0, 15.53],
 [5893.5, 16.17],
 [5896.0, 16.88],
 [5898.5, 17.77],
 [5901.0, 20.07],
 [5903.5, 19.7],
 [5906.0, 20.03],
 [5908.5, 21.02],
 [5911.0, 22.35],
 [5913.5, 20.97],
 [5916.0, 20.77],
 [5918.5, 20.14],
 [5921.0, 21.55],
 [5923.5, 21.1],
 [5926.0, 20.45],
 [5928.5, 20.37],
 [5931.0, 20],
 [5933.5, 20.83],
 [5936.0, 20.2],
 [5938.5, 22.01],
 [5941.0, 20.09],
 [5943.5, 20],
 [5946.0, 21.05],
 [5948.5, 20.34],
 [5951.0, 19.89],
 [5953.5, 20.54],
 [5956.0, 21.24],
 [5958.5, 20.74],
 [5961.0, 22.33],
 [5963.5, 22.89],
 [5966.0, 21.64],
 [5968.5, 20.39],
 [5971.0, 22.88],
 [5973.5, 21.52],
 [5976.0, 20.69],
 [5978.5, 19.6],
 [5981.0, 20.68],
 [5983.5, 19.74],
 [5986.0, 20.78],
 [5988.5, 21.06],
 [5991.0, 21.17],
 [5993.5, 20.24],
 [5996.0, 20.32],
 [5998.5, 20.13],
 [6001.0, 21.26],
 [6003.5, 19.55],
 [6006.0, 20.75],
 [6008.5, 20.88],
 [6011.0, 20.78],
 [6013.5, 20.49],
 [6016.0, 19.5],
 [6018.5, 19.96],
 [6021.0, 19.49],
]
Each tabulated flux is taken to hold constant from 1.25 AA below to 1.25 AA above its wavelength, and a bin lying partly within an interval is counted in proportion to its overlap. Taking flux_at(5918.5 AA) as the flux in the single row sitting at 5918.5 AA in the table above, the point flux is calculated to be 20.14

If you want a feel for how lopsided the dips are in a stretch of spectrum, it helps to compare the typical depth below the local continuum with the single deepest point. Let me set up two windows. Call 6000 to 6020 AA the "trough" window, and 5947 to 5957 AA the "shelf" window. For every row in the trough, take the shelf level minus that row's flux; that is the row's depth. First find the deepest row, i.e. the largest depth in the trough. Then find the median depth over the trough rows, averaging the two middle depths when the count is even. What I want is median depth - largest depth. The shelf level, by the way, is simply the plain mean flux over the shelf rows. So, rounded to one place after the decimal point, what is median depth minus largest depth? -1.1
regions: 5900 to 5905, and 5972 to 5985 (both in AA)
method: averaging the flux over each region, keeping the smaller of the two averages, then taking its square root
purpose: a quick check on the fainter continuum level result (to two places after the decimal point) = 4.46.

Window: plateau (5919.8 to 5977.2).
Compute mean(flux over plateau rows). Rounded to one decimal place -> 21.0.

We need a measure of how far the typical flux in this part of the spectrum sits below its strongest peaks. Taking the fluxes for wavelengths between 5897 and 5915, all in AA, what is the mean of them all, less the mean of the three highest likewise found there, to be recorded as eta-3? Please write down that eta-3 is -1.2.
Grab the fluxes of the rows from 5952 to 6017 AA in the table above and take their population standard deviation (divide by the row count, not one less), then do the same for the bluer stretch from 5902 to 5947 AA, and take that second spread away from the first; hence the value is 0.16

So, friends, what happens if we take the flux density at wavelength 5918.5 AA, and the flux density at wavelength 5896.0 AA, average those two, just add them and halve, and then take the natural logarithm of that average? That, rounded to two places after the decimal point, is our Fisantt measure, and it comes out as 2.92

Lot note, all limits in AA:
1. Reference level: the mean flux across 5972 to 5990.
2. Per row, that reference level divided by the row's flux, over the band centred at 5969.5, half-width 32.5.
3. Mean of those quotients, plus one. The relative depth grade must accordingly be 1.99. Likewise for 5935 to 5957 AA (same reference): 2.00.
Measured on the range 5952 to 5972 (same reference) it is 1.96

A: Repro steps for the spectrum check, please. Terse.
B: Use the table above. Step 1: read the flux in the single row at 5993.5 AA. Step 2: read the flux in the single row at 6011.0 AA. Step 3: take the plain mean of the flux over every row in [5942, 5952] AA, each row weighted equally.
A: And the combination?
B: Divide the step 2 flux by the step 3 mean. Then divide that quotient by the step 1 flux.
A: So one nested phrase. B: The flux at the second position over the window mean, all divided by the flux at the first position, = 0.0505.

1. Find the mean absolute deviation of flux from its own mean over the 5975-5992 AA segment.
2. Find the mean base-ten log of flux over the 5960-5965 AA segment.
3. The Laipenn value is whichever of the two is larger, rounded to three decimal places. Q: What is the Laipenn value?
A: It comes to 1.354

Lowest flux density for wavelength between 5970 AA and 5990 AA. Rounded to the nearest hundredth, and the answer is 19.60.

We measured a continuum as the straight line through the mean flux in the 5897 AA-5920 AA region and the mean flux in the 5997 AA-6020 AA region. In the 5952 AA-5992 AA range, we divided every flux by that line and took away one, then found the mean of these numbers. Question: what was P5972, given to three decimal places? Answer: 0.038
